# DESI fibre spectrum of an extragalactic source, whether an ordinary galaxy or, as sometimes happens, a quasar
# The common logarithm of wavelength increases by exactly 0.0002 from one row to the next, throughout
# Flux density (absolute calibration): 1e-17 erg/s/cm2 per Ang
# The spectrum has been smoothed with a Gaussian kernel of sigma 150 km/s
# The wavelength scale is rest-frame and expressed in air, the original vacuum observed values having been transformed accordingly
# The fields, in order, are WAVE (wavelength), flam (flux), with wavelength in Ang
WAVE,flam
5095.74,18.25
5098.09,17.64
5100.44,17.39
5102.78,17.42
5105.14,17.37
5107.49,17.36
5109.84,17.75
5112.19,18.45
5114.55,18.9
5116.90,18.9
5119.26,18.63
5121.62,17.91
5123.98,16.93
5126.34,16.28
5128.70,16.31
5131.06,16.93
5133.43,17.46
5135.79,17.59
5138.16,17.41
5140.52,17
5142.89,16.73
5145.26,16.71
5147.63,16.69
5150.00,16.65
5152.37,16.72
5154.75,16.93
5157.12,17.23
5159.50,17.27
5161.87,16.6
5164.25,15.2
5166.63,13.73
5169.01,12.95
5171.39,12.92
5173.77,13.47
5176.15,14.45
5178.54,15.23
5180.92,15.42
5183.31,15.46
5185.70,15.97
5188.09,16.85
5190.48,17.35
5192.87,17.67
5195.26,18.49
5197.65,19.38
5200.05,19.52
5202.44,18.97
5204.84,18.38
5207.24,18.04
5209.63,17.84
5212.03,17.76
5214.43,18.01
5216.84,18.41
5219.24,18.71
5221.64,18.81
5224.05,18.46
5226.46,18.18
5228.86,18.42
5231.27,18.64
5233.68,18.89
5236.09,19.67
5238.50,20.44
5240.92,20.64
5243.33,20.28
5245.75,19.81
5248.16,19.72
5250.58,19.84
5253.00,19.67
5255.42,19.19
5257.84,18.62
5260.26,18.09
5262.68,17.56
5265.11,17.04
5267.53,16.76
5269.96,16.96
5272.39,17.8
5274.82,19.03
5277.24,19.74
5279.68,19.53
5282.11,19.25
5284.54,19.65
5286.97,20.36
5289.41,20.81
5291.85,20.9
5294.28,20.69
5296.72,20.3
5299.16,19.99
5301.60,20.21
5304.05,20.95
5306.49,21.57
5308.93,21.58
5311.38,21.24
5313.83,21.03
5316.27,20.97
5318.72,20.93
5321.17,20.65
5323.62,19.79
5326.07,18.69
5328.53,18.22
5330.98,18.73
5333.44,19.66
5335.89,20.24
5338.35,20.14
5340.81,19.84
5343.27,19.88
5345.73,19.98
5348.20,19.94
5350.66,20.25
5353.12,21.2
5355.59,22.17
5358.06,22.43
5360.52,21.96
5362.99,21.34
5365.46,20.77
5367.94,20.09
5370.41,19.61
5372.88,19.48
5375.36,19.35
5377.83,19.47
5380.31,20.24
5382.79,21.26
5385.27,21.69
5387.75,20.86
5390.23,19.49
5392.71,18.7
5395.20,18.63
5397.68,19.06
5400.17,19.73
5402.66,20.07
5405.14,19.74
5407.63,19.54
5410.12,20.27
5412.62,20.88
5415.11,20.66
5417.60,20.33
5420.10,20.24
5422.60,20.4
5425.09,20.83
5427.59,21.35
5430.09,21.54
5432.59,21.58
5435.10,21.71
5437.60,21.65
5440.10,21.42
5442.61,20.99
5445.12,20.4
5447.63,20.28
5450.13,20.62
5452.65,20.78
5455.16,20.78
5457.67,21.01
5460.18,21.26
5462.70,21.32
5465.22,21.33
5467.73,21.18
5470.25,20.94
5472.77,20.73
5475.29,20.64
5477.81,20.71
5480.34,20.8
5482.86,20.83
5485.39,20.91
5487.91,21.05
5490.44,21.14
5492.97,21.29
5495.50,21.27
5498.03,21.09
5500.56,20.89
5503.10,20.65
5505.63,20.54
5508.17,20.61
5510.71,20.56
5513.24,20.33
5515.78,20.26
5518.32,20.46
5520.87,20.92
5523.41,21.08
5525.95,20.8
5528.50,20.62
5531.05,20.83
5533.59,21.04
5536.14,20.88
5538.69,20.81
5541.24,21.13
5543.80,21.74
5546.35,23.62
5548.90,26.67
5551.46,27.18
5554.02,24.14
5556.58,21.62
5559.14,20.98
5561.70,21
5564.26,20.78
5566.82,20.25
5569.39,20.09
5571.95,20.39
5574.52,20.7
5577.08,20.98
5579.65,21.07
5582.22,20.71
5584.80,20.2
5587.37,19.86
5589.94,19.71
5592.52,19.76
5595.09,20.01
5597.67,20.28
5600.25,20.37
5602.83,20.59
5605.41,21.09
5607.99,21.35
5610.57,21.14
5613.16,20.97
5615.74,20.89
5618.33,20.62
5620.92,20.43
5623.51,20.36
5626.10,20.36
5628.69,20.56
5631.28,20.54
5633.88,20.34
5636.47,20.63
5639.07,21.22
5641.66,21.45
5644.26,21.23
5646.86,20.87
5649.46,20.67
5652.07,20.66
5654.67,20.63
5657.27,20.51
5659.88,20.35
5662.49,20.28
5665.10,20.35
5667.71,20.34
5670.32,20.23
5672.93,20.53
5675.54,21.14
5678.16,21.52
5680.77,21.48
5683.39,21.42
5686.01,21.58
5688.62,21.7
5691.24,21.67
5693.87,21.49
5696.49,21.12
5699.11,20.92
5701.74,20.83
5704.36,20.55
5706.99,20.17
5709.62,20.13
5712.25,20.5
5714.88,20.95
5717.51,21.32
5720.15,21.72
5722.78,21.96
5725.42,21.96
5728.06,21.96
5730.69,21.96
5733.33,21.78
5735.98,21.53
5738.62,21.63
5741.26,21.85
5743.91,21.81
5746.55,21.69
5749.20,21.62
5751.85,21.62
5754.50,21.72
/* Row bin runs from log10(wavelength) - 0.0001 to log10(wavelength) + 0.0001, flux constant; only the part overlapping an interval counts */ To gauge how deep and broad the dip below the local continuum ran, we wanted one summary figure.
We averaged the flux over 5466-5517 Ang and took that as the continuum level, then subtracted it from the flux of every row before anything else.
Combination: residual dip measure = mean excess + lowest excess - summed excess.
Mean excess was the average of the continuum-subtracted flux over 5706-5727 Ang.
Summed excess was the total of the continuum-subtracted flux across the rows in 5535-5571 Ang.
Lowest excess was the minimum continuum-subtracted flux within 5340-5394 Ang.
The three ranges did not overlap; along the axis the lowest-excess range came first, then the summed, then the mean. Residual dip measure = -21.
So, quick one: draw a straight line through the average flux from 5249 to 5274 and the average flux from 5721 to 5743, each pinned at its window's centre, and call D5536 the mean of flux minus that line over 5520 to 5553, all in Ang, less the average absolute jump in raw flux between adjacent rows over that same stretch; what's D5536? 1.2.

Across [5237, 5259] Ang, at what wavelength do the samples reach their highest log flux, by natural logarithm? 5240.92 Ang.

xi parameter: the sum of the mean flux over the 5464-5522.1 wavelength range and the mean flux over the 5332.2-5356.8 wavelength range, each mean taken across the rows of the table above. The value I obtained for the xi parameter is 41.2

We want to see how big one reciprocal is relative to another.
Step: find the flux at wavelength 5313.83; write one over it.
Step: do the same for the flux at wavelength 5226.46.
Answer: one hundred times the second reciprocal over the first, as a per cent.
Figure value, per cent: 116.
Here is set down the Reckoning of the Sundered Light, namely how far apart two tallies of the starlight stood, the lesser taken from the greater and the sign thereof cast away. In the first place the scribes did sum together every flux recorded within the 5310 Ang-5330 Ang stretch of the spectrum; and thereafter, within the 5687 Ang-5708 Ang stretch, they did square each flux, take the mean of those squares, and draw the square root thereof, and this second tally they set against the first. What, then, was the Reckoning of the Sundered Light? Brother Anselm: 140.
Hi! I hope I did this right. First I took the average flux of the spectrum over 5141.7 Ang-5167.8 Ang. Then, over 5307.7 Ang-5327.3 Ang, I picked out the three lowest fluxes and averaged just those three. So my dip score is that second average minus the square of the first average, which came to -249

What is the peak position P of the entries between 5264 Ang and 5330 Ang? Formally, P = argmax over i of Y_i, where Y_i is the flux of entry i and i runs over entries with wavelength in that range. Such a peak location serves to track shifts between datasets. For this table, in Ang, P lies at 5308.93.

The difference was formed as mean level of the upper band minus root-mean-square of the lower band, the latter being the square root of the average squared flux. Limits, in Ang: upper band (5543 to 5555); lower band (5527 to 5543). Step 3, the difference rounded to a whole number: 4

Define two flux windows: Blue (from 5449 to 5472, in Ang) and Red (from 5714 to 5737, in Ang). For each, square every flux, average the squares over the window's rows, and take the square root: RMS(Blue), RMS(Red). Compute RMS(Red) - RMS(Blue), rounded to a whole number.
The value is 1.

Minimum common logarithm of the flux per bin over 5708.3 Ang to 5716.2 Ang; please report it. 1.30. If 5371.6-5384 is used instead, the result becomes 1.29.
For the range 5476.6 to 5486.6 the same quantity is 1.32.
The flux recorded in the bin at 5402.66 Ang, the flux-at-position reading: 20.07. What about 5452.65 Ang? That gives 20.78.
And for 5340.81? 19.84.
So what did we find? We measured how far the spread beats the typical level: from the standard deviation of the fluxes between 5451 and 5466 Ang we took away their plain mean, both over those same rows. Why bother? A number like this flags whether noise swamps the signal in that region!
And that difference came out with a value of -20.8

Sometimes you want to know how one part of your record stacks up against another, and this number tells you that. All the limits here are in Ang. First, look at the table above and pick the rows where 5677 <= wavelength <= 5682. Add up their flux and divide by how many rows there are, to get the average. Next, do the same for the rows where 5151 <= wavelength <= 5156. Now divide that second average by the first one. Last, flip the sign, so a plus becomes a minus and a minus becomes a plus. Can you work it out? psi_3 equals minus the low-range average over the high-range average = -0.78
